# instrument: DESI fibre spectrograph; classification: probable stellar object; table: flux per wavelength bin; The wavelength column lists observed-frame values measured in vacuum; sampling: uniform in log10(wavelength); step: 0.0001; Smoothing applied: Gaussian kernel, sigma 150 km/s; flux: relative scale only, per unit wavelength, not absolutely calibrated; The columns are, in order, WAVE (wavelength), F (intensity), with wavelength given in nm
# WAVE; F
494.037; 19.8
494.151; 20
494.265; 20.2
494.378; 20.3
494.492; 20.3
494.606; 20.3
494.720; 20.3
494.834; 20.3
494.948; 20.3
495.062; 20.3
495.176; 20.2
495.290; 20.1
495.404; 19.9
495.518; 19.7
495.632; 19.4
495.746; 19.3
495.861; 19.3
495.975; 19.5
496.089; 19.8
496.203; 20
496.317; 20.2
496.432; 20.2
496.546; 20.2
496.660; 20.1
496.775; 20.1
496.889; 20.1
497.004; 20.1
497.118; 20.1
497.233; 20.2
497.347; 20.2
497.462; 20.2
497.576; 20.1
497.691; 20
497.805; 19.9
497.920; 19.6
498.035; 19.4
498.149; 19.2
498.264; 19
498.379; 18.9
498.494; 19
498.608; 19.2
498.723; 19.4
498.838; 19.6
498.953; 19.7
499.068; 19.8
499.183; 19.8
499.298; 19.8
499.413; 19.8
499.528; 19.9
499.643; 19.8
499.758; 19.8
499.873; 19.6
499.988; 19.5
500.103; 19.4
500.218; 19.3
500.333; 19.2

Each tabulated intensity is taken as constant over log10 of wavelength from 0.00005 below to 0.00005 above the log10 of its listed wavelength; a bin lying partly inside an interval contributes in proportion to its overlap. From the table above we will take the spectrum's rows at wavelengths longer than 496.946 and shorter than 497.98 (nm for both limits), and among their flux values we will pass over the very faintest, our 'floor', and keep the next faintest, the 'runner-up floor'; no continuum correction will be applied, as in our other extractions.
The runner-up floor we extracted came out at 19.9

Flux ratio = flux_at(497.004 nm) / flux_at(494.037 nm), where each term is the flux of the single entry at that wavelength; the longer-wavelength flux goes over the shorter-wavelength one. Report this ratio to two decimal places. 1.02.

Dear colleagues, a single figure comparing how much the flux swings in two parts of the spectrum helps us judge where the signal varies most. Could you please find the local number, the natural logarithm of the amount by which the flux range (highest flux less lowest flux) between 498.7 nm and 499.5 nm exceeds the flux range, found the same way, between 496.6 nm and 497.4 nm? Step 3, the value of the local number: -1.2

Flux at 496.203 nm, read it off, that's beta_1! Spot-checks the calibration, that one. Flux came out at 20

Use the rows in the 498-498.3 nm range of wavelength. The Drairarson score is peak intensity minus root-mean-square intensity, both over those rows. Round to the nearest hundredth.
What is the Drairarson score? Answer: 0.20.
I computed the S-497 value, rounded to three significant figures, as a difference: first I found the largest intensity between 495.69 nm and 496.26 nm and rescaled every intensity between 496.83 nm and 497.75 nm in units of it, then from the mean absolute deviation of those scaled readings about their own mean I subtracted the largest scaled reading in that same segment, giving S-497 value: -1.01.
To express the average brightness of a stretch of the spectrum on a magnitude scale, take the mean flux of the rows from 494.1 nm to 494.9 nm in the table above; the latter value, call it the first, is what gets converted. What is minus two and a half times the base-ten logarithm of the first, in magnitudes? -3.266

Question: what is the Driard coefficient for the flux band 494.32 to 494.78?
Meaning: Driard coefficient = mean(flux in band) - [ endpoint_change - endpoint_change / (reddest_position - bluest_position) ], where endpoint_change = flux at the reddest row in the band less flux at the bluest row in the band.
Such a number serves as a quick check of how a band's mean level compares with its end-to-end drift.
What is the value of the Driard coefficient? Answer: 20.3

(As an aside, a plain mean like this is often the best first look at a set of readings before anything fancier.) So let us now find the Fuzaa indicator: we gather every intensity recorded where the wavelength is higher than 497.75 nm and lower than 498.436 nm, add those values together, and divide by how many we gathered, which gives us 19.3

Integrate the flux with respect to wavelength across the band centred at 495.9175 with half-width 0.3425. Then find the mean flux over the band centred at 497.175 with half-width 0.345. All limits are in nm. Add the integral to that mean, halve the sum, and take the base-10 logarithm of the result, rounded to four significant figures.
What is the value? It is 1.225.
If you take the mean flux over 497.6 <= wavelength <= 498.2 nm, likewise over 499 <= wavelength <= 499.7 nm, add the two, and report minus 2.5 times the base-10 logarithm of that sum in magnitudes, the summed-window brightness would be -3.99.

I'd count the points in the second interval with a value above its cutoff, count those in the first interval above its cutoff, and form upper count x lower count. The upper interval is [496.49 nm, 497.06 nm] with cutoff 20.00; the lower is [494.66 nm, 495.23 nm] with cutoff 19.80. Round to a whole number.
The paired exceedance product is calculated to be 25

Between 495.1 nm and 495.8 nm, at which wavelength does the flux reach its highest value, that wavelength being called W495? 495.176 nm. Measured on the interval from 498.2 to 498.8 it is 498.723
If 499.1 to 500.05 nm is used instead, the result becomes 499.528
